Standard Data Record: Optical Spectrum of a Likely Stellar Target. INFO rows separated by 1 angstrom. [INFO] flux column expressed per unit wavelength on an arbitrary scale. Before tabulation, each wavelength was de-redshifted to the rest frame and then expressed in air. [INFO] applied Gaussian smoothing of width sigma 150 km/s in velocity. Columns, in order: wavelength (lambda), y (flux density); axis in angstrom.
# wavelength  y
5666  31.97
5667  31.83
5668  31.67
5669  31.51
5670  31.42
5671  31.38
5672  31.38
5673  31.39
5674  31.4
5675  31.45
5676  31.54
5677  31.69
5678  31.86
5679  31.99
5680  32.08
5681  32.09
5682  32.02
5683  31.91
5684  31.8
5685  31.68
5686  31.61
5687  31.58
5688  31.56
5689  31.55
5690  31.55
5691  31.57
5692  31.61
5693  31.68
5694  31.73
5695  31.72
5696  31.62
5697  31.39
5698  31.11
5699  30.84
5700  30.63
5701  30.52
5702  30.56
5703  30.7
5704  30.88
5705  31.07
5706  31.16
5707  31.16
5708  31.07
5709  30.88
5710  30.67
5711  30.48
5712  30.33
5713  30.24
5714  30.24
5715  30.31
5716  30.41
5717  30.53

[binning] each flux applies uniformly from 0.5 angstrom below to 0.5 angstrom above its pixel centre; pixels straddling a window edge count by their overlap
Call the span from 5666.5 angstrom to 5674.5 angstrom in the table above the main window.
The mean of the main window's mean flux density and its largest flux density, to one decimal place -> 31.7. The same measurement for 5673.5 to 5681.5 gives 31.9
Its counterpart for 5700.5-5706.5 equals 31.0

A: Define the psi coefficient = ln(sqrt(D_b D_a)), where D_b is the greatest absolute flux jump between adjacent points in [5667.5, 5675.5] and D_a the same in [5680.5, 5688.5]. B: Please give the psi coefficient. -1.98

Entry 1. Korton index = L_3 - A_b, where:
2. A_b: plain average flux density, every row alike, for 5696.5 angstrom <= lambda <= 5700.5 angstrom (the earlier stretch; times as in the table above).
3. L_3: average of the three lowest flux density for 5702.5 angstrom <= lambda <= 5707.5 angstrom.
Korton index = -0.11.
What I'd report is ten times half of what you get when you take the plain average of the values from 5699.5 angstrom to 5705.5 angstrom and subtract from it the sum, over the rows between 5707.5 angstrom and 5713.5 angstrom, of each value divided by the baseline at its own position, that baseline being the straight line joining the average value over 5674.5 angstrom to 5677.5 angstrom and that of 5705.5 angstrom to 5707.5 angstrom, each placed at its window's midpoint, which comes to 124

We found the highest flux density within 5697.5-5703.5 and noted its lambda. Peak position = 5698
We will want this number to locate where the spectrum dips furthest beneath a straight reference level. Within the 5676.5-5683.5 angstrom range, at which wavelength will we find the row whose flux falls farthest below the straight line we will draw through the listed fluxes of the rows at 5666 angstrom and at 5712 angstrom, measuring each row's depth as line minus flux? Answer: 5677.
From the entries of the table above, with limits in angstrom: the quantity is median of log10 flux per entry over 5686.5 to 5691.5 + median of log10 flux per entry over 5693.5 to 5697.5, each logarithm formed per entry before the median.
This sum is 3.000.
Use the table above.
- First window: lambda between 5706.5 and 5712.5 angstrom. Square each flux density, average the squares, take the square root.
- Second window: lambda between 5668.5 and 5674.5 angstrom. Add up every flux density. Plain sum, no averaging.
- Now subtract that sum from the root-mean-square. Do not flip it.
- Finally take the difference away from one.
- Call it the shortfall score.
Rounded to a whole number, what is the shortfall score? 159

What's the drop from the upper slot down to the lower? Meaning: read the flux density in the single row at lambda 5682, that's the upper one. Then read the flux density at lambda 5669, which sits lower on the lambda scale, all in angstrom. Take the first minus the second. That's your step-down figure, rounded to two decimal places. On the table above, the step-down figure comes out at 0.51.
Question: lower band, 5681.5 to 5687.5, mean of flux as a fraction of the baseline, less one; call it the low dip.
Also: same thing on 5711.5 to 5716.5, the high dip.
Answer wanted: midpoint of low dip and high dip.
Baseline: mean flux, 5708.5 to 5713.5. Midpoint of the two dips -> 0.017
